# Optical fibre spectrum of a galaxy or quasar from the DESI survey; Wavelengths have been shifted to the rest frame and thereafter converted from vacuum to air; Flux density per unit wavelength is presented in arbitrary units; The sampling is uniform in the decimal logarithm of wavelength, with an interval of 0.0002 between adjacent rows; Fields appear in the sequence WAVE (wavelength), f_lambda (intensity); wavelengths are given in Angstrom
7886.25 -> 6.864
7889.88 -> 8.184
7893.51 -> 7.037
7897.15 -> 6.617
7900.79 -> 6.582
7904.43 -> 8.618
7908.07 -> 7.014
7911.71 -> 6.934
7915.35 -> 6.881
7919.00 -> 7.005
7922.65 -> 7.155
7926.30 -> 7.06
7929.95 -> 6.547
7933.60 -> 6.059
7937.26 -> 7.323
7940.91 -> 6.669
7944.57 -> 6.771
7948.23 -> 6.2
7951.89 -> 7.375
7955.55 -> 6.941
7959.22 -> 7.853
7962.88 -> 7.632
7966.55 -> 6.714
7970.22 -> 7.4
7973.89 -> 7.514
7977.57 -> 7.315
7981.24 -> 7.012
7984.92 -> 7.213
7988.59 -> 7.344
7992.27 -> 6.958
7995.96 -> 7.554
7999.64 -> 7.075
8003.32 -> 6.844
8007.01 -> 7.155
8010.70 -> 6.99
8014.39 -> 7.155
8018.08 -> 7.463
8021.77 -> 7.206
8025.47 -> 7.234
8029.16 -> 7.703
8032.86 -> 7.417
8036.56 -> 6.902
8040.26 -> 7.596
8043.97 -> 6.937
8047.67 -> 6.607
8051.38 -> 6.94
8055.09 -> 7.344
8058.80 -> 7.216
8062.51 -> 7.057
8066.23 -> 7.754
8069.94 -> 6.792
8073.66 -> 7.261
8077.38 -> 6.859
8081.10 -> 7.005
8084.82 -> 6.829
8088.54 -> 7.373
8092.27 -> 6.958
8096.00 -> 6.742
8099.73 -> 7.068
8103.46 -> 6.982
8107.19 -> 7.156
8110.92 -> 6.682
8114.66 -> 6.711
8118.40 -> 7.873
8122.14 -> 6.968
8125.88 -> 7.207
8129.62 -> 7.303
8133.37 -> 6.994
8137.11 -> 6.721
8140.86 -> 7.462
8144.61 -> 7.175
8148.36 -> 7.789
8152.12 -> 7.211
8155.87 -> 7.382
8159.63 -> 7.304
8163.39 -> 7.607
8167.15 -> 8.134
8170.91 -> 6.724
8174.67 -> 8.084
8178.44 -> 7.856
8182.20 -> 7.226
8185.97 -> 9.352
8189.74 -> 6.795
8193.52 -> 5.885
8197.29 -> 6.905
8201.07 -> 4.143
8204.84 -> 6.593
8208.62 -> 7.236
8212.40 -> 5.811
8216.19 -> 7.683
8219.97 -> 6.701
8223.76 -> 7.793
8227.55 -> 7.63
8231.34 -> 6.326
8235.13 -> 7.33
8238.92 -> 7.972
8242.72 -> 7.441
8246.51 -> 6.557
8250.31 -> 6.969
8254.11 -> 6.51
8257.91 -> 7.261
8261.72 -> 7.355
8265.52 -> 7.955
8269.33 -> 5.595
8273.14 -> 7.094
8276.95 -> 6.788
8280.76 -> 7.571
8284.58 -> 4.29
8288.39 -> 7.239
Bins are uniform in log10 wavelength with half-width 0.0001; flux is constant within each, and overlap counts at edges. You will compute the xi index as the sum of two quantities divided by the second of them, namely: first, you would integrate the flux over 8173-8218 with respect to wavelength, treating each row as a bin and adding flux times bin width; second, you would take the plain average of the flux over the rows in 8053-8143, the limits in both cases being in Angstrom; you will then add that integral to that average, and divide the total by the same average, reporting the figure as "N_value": 45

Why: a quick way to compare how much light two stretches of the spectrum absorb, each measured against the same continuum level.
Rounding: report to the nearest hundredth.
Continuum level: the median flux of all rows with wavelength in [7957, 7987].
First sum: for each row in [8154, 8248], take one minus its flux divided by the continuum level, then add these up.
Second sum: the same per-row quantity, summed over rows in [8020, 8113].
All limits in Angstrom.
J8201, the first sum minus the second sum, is -0.12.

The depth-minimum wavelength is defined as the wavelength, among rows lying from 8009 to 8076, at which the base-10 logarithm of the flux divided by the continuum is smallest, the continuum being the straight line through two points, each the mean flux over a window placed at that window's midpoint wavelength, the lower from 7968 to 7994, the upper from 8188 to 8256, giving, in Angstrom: 8047.67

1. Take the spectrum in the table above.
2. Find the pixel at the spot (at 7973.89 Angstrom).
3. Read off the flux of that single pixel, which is 7.514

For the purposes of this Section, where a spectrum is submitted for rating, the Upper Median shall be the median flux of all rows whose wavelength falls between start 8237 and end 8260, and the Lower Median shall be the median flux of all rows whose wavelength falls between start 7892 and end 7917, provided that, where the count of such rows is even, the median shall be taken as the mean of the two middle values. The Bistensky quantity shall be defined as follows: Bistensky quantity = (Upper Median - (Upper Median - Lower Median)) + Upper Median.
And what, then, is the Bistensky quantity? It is 14.0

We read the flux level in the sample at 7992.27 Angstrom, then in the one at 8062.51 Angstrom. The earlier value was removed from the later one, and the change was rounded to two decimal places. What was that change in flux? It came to 0.10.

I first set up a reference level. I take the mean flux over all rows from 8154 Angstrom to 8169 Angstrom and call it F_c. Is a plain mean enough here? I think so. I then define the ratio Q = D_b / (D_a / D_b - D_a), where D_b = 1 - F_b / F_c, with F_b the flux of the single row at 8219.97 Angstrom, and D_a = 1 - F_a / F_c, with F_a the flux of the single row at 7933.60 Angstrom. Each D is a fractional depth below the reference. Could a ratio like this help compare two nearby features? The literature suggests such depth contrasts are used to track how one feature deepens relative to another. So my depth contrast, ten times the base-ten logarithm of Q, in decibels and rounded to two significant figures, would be -11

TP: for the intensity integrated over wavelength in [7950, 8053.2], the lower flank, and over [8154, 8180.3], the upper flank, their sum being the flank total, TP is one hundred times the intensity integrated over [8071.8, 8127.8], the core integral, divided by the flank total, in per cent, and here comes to 42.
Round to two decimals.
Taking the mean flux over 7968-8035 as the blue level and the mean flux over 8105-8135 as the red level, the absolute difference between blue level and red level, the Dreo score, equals 0.14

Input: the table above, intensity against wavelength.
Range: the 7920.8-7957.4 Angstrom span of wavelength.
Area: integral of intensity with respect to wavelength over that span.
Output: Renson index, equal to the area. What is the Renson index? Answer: 249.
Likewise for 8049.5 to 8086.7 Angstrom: 264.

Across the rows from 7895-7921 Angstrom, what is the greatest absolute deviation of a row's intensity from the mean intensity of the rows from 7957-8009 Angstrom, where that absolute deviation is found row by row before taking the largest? 1.4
